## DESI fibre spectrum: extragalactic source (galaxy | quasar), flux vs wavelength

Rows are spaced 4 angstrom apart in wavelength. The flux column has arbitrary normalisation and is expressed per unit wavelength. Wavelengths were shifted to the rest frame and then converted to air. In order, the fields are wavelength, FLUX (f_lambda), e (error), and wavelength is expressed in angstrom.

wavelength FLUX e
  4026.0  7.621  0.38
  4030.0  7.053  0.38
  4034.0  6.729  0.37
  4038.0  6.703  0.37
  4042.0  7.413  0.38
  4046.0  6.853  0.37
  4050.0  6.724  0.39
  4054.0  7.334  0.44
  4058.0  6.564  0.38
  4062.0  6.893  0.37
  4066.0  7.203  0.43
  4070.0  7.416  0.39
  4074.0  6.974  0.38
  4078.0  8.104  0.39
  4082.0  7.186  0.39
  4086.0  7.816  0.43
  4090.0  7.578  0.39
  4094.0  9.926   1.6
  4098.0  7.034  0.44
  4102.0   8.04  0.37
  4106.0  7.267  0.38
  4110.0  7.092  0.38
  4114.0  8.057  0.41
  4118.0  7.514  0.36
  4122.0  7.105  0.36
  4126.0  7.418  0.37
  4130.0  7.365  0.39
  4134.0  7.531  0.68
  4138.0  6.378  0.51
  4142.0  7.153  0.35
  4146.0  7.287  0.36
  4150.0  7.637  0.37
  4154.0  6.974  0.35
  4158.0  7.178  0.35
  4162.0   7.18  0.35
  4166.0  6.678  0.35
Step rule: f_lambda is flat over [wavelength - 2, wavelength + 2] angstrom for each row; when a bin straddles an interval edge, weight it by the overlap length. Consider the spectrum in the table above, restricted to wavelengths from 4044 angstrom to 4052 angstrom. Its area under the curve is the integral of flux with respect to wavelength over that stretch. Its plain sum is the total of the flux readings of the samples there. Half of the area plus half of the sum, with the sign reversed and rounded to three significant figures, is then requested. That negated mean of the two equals -33.9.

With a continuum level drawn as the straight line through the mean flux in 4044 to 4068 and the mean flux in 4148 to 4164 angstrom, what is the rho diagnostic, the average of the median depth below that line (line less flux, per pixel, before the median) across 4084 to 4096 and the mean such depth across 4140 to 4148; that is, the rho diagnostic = -0.40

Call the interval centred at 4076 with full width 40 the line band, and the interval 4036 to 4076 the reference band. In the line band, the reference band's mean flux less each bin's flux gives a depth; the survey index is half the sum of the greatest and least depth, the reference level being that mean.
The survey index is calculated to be -1.2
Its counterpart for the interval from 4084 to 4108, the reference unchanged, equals -1.5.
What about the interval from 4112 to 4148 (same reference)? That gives -0.2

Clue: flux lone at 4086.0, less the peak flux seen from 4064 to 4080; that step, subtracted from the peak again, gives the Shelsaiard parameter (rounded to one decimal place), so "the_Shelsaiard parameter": 8.4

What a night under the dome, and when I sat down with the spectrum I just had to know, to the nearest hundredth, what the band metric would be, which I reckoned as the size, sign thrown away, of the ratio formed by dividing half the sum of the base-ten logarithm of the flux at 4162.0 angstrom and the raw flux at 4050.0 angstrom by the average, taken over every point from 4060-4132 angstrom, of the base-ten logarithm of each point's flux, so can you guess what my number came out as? 4.32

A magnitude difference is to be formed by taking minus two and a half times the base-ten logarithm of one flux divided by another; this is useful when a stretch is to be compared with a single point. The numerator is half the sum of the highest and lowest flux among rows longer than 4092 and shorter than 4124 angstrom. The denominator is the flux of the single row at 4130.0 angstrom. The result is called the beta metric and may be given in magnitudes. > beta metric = -0.15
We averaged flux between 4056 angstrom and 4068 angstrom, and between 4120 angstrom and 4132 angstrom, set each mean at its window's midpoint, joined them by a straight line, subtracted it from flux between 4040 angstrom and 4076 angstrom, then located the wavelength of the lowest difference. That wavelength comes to 4058.0 angstrom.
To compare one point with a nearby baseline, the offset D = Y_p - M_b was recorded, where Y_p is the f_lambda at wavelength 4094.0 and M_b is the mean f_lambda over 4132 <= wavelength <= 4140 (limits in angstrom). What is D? 3.0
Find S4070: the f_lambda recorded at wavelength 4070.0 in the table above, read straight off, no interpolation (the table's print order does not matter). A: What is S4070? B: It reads 7.416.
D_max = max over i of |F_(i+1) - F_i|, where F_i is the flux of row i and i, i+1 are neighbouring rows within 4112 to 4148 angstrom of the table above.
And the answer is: 1.2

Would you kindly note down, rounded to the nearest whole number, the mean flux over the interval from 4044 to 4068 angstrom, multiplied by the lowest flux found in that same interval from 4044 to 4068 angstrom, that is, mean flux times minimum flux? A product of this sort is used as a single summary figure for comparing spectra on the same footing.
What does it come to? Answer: 45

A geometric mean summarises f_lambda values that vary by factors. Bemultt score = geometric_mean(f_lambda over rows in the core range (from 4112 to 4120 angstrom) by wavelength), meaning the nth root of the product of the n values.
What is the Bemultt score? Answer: 7.8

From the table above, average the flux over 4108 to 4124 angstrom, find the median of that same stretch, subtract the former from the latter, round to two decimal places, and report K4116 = -0.13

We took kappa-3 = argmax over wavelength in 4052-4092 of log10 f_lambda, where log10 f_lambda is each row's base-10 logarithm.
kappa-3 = 4078.0 angstrom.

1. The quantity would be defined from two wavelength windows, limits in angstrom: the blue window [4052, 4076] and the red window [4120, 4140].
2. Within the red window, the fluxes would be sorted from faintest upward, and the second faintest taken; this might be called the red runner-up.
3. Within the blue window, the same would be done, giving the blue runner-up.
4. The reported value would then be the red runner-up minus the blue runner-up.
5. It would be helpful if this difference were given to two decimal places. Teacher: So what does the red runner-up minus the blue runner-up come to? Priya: 0.21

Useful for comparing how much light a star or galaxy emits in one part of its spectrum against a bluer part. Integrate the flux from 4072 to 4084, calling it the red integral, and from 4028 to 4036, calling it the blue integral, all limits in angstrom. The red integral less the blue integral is 34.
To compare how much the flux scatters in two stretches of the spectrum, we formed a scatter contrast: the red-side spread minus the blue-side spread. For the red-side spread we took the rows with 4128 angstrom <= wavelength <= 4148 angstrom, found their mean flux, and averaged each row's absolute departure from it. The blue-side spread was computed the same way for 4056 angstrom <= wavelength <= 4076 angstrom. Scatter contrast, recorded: 0.07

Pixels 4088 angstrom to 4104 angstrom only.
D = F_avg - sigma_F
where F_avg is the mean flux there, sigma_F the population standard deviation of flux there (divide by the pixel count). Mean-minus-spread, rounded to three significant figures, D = 7.06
